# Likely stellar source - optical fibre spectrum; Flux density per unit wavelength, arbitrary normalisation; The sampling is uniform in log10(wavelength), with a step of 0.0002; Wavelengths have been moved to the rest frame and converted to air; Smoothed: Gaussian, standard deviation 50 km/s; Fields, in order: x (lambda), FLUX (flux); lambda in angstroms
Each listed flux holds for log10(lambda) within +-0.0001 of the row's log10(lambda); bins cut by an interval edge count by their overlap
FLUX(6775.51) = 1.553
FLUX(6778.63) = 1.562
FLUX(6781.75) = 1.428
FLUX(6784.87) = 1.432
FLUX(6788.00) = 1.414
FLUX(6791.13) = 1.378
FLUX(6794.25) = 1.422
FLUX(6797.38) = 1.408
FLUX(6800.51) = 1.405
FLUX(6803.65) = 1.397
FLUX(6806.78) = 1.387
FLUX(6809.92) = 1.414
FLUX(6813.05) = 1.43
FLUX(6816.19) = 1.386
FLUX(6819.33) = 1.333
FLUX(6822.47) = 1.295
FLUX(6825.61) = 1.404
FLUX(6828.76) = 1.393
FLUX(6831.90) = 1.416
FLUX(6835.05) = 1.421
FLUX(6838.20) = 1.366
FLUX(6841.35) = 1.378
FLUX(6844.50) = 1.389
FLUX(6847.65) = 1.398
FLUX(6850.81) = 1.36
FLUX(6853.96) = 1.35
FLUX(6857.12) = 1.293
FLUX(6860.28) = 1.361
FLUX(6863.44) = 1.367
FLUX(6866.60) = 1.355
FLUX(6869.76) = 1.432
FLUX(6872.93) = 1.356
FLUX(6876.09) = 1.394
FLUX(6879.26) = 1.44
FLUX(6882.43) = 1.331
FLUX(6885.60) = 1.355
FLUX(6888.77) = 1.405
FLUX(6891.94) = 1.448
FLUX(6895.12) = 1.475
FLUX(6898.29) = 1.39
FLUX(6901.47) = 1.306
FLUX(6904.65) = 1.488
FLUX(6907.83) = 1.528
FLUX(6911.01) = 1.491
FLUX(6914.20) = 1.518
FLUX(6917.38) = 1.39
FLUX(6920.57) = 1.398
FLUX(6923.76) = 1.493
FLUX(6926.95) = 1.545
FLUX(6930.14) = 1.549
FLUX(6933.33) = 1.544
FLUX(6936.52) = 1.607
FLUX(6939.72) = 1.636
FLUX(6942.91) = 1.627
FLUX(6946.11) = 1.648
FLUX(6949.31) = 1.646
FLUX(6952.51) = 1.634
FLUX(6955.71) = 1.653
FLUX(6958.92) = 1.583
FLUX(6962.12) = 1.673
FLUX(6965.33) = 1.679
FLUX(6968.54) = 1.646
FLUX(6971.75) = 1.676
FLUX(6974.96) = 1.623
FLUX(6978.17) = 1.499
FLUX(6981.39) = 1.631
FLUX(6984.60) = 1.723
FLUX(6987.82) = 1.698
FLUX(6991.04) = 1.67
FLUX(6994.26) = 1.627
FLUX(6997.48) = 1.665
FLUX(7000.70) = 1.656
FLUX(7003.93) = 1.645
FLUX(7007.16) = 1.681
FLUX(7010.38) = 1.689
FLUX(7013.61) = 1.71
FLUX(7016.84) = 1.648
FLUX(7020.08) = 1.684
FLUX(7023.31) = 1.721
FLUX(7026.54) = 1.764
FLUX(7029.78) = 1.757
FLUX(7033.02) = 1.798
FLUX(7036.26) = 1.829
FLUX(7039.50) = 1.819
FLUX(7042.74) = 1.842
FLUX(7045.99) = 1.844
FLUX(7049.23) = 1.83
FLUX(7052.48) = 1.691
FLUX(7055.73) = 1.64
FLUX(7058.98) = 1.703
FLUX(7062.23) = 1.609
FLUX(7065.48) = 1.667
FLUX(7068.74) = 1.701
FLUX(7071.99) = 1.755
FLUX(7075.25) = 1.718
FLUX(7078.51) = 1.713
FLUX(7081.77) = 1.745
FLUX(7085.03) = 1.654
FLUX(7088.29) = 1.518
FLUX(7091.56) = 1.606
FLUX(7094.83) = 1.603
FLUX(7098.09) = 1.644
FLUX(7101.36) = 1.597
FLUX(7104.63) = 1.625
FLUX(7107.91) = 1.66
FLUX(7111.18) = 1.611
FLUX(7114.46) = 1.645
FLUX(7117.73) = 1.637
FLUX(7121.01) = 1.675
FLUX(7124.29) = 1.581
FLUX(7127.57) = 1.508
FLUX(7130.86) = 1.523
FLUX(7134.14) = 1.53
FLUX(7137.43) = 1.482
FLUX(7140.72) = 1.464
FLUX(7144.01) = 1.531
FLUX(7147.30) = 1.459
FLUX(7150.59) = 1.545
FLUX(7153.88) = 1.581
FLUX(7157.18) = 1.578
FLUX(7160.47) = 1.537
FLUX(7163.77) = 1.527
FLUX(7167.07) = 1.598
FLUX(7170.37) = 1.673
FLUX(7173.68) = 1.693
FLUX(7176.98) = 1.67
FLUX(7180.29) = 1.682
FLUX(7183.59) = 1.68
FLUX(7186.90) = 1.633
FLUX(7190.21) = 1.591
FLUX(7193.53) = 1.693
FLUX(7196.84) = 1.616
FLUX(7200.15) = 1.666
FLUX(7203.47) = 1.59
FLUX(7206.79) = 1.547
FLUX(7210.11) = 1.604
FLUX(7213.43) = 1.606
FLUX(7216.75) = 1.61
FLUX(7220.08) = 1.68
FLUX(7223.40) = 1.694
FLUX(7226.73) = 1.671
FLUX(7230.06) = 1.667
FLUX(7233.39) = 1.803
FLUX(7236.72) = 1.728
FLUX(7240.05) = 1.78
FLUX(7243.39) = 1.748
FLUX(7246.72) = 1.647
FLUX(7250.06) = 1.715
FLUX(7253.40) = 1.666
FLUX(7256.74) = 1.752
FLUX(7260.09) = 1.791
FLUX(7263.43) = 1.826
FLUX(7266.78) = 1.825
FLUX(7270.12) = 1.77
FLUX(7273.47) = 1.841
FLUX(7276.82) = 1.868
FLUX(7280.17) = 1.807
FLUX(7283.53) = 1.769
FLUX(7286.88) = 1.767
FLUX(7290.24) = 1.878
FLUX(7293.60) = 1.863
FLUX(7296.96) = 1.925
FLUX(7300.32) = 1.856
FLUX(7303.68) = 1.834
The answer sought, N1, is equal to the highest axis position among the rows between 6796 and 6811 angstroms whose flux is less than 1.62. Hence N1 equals 6809.92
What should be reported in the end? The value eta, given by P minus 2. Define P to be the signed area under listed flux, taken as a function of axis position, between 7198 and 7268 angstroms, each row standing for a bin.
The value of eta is 117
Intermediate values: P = 119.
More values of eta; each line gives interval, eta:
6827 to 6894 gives 91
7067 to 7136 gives 110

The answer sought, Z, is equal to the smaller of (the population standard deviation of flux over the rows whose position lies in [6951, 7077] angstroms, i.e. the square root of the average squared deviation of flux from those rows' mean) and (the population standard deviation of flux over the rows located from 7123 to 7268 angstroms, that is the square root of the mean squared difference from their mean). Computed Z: 0.074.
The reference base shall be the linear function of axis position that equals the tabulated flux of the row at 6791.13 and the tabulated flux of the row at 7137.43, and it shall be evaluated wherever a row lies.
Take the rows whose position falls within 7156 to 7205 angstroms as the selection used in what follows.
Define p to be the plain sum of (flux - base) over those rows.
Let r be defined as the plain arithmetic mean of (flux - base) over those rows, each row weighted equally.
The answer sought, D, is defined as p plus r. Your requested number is 2.1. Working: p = 2.0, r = 0.13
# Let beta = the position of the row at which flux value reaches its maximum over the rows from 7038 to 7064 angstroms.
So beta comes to 7045.99 angstroms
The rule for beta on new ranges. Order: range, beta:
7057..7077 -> 7071.99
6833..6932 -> 6930.14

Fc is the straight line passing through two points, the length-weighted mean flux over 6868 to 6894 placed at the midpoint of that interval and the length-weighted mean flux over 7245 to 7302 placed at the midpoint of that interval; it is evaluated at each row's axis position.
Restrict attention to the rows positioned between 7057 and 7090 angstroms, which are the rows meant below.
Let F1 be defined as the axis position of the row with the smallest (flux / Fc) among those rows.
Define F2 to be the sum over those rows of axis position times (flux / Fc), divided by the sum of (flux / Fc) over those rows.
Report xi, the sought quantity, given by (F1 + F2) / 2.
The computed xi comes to 7080.9 angstroms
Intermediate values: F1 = 7088.29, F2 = 7073.5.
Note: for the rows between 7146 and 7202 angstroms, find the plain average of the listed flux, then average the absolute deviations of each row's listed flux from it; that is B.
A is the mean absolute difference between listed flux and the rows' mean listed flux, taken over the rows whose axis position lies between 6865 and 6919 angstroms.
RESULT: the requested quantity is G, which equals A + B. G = 0.11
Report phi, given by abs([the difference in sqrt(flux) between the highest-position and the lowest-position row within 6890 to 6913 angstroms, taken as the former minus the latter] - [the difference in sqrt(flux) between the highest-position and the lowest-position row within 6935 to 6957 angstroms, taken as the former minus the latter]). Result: 0.000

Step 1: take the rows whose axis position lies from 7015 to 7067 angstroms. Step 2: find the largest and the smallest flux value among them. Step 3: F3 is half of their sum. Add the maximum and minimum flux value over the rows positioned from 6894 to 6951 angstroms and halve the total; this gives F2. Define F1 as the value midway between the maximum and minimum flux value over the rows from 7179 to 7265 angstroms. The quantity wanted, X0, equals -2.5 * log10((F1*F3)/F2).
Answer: -0.74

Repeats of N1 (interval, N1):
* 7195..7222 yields 7216.75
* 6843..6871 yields 6869.76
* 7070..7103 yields 7101.36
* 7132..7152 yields 7150.59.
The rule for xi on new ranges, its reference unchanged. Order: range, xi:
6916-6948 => 6924.8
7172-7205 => 7195.9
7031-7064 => 7054.7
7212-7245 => 7221.0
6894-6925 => 6905.5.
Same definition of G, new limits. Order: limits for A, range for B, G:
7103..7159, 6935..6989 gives 0.09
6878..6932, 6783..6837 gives 0.09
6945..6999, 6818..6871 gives 0.06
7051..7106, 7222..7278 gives 0.11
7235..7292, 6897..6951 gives 0.13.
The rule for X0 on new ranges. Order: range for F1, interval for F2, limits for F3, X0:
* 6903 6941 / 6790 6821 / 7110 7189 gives -0.59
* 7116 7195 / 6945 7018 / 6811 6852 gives -0.31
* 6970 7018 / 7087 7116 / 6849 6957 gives -0.44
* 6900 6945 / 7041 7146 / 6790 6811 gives -0.24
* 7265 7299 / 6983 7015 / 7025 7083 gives -0.70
